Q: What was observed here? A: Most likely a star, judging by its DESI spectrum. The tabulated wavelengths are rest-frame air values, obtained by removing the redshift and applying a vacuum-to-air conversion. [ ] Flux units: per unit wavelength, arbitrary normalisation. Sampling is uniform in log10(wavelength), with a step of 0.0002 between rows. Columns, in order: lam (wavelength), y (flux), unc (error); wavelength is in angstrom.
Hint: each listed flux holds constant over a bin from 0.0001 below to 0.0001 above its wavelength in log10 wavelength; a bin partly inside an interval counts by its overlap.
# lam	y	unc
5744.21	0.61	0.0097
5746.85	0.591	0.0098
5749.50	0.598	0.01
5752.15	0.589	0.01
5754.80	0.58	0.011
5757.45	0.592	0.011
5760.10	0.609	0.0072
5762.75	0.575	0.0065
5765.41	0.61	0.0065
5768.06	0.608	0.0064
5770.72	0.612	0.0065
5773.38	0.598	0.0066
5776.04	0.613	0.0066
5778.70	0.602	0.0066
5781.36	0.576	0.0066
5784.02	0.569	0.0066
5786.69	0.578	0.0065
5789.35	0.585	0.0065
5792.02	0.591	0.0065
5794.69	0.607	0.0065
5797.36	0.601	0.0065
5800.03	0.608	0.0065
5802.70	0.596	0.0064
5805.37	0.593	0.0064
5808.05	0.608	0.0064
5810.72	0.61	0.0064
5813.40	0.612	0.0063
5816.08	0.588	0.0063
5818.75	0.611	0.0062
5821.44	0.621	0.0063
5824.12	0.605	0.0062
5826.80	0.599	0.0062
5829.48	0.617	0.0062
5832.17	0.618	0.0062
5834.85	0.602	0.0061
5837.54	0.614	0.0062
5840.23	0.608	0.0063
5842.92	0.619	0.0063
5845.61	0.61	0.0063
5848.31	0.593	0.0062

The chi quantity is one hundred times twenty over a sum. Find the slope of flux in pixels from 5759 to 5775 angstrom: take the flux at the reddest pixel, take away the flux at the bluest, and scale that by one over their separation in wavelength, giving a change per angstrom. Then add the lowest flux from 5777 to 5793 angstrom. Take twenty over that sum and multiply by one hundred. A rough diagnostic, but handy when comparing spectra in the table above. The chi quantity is 3520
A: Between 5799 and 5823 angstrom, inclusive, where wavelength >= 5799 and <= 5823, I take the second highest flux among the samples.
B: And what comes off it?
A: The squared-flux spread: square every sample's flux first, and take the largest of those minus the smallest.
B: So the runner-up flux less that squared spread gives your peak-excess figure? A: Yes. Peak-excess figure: 0.572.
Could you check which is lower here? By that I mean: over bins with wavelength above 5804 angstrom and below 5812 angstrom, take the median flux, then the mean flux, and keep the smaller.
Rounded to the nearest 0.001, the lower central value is 0.604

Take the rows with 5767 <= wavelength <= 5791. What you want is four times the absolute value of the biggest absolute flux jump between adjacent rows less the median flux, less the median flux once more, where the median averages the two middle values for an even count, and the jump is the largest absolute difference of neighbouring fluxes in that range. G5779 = 4.68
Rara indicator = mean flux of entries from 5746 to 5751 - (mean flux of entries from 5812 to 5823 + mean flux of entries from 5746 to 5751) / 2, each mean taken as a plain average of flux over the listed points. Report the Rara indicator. -0.0068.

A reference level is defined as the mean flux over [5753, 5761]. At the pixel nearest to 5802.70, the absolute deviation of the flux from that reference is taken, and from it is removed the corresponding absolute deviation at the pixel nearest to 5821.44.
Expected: -0.025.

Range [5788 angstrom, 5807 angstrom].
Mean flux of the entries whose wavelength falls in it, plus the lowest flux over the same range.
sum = 1.18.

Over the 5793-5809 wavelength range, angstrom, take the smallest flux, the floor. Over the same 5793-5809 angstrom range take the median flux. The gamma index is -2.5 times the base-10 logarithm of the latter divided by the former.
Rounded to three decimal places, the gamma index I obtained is -0.020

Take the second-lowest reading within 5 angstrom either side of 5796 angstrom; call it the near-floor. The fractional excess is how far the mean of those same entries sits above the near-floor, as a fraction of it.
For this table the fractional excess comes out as 0.001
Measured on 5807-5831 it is 0.015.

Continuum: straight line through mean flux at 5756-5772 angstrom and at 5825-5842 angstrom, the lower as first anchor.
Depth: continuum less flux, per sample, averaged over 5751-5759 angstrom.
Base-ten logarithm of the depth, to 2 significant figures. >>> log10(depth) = -1.9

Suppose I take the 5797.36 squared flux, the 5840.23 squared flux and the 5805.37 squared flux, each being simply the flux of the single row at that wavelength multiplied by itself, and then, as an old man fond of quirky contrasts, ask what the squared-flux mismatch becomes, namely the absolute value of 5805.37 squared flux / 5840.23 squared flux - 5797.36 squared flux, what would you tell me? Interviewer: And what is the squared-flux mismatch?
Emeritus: 0.590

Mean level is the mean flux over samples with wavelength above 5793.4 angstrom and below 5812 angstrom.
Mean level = 0.603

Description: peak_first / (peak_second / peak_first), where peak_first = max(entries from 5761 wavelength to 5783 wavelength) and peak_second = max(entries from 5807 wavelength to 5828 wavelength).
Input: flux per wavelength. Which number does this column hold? 0.605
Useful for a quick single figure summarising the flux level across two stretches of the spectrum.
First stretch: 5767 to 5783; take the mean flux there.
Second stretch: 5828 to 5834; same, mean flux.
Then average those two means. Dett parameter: 0.609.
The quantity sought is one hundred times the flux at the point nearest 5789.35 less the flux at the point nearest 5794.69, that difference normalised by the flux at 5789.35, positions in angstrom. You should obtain -4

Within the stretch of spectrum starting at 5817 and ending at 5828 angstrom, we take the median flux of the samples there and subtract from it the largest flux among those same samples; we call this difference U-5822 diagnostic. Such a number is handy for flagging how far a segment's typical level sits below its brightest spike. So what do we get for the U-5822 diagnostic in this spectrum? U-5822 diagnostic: -0.013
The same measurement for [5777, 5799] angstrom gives -0.019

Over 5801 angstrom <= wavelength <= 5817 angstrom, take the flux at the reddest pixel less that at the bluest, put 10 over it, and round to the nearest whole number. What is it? -1250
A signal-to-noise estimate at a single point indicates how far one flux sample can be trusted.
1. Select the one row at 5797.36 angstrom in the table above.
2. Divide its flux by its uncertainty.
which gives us 92.5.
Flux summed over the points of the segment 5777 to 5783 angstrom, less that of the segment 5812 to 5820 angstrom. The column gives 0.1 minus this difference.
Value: 0.7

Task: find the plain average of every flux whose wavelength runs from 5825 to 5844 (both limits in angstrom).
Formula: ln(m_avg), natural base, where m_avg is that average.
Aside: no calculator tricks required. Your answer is -0.493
